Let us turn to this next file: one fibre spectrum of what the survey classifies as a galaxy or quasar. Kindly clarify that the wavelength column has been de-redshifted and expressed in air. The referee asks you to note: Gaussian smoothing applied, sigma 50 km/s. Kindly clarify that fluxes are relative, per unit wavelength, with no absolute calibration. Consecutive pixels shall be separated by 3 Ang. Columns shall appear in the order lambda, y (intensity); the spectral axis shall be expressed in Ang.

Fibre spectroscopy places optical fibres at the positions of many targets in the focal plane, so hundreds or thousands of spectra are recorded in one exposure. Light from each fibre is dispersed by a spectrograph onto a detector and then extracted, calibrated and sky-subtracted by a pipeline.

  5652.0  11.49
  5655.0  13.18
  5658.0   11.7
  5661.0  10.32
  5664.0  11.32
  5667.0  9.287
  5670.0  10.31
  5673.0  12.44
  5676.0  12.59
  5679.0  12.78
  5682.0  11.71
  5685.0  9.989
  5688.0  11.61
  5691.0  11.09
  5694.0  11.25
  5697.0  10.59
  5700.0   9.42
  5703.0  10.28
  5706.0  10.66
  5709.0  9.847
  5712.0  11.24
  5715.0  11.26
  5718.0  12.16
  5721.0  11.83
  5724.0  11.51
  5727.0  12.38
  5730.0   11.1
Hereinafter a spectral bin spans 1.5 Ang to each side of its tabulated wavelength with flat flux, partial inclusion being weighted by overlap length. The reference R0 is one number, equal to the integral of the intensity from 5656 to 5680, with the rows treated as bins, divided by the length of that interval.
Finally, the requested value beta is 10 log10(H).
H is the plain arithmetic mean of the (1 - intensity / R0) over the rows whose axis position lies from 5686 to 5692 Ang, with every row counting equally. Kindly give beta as -38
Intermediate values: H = 0.00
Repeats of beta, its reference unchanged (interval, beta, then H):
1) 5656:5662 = -15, 0.03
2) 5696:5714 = -10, 0.09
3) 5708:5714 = -11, 0.07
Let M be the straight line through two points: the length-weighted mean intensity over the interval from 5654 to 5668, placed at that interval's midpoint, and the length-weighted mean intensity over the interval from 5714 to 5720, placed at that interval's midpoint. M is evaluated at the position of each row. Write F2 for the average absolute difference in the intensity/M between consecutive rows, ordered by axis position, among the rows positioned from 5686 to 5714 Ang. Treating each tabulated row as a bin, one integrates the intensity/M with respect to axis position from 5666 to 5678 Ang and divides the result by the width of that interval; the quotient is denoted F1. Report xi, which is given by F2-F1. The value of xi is -0.94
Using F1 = 1.00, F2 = 0.06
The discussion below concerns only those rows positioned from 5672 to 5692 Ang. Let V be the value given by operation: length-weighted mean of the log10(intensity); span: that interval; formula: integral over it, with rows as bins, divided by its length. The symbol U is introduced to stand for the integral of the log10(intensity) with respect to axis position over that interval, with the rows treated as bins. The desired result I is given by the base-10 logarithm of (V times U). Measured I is 1.36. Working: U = 21.4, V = 1.07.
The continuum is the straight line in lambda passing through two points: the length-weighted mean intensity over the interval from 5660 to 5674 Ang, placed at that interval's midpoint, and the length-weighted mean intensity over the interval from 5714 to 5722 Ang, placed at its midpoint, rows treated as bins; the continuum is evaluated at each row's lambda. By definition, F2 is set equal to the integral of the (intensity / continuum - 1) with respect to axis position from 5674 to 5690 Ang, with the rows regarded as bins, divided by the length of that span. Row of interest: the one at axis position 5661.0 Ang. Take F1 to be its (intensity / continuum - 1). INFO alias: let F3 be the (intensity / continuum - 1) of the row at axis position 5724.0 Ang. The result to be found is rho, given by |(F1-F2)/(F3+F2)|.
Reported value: 2.7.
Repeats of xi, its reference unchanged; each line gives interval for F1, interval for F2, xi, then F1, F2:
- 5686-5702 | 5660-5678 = -0.82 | 0.93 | 0.11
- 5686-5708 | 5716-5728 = -0.88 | 0.92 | 0.04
